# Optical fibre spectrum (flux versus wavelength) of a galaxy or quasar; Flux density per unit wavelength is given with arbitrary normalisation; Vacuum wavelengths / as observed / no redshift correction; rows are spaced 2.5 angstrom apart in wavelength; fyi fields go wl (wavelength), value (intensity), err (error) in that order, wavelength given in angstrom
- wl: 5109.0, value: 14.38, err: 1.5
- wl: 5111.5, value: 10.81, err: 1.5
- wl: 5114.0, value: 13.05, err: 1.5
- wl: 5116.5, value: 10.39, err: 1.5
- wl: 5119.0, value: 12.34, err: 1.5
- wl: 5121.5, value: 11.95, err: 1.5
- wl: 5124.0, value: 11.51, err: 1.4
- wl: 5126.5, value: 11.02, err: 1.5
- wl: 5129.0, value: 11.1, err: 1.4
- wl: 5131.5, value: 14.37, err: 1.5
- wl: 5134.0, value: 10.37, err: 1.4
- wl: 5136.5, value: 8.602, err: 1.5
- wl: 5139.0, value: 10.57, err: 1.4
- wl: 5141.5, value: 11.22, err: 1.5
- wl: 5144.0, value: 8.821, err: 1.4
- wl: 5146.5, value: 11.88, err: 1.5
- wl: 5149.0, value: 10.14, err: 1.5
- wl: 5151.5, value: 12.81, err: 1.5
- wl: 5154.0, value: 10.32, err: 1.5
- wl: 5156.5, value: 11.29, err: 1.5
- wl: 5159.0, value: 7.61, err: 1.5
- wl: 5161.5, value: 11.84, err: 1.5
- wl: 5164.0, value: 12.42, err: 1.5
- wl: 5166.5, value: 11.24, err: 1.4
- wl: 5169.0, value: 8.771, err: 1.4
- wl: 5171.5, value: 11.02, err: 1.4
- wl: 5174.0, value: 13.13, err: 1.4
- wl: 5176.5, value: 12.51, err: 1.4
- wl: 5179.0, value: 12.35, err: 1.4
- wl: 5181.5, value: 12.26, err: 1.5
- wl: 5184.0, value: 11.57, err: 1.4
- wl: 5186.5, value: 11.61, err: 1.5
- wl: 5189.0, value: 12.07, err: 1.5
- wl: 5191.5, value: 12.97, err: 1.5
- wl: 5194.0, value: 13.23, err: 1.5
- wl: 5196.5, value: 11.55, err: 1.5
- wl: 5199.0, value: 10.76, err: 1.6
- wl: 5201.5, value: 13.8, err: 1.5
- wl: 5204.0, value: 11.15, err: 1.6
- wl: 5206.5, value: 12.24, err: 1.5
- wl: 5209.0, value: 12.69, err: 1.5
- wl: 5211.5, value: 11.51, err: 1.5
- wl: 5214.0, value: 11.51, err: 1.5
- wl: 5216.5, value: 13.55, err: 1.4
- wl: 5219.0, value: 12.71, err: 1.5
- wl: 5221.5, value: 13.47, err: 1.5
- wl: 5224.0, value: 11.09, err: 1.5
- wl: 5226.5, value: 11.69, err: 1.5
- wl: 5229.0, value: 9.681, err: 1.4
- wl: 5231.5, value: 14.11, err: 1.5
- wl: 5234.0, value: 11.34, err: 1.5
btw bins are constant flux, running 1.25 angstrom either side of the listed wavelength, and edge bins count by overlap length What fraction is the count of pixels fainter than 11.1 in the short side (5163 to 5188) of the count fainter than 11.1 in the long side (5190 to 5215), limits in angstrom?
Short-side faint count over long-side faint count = 2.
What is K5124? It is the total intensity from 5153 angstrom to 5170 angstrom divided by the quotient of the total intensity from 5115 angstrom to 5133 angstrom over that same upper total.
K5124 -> 65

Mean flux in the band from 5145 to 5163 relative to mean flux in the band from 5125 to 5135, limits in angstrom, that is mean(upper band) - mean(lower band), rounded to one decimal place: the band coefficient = -0.9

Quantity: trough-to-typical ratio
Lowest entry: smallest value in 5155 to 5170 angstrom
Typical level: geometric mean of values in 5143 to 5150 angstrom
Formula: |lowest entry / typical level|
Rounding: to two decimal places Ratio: 0.75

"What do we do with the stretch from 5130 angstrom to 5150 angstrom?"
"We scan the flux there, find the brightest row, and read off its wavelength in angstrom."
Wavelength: 5131.5 angstrom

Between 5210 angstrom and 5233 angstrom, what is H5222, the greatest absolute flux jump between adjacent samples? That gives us 4.4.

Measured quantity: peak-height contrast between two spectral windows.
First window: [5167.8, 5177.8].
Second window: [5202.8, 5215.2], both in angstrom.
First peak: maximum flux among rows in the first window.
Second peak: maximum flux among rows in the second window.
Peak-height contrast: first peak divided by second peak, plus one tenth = 1.135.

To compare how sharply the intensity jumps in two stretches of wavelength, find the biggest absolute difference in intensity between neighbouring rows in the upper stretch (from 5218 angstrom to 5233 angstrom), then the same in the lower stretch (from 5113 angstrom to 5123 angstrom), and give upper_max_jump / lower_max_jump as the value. 1.67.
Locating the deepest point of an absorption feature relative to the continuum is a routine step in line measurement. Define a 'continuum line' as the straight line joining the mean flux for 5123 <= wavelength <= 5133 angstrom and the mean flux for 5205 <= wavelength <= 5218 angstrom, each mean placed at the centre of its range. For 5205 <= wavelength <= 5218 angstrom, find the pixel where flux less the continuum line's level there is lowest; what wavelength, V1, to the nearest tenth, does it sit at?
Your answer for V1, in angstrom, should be 5214.0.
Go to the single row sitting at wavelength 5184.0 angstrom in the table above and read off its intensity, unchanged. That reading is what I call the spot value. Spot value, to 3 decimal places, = 11.570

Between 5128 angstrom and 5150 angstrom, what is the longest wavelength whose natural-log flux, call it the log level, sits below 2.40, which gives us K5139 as 5149.0 angstrom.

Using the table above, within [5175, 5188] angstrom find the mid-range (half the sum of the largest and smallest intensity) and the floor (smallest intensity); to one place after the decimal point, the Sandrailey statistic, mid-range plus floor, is 23.6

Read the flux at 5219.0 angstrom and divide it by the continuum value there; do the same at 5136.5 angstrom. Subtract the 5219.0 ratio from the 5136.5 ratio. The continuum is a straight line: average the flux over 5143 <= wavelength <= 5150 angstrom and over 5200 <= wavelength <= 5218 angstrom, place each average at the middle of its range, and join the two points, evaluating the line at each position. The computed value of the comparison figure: -0.1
